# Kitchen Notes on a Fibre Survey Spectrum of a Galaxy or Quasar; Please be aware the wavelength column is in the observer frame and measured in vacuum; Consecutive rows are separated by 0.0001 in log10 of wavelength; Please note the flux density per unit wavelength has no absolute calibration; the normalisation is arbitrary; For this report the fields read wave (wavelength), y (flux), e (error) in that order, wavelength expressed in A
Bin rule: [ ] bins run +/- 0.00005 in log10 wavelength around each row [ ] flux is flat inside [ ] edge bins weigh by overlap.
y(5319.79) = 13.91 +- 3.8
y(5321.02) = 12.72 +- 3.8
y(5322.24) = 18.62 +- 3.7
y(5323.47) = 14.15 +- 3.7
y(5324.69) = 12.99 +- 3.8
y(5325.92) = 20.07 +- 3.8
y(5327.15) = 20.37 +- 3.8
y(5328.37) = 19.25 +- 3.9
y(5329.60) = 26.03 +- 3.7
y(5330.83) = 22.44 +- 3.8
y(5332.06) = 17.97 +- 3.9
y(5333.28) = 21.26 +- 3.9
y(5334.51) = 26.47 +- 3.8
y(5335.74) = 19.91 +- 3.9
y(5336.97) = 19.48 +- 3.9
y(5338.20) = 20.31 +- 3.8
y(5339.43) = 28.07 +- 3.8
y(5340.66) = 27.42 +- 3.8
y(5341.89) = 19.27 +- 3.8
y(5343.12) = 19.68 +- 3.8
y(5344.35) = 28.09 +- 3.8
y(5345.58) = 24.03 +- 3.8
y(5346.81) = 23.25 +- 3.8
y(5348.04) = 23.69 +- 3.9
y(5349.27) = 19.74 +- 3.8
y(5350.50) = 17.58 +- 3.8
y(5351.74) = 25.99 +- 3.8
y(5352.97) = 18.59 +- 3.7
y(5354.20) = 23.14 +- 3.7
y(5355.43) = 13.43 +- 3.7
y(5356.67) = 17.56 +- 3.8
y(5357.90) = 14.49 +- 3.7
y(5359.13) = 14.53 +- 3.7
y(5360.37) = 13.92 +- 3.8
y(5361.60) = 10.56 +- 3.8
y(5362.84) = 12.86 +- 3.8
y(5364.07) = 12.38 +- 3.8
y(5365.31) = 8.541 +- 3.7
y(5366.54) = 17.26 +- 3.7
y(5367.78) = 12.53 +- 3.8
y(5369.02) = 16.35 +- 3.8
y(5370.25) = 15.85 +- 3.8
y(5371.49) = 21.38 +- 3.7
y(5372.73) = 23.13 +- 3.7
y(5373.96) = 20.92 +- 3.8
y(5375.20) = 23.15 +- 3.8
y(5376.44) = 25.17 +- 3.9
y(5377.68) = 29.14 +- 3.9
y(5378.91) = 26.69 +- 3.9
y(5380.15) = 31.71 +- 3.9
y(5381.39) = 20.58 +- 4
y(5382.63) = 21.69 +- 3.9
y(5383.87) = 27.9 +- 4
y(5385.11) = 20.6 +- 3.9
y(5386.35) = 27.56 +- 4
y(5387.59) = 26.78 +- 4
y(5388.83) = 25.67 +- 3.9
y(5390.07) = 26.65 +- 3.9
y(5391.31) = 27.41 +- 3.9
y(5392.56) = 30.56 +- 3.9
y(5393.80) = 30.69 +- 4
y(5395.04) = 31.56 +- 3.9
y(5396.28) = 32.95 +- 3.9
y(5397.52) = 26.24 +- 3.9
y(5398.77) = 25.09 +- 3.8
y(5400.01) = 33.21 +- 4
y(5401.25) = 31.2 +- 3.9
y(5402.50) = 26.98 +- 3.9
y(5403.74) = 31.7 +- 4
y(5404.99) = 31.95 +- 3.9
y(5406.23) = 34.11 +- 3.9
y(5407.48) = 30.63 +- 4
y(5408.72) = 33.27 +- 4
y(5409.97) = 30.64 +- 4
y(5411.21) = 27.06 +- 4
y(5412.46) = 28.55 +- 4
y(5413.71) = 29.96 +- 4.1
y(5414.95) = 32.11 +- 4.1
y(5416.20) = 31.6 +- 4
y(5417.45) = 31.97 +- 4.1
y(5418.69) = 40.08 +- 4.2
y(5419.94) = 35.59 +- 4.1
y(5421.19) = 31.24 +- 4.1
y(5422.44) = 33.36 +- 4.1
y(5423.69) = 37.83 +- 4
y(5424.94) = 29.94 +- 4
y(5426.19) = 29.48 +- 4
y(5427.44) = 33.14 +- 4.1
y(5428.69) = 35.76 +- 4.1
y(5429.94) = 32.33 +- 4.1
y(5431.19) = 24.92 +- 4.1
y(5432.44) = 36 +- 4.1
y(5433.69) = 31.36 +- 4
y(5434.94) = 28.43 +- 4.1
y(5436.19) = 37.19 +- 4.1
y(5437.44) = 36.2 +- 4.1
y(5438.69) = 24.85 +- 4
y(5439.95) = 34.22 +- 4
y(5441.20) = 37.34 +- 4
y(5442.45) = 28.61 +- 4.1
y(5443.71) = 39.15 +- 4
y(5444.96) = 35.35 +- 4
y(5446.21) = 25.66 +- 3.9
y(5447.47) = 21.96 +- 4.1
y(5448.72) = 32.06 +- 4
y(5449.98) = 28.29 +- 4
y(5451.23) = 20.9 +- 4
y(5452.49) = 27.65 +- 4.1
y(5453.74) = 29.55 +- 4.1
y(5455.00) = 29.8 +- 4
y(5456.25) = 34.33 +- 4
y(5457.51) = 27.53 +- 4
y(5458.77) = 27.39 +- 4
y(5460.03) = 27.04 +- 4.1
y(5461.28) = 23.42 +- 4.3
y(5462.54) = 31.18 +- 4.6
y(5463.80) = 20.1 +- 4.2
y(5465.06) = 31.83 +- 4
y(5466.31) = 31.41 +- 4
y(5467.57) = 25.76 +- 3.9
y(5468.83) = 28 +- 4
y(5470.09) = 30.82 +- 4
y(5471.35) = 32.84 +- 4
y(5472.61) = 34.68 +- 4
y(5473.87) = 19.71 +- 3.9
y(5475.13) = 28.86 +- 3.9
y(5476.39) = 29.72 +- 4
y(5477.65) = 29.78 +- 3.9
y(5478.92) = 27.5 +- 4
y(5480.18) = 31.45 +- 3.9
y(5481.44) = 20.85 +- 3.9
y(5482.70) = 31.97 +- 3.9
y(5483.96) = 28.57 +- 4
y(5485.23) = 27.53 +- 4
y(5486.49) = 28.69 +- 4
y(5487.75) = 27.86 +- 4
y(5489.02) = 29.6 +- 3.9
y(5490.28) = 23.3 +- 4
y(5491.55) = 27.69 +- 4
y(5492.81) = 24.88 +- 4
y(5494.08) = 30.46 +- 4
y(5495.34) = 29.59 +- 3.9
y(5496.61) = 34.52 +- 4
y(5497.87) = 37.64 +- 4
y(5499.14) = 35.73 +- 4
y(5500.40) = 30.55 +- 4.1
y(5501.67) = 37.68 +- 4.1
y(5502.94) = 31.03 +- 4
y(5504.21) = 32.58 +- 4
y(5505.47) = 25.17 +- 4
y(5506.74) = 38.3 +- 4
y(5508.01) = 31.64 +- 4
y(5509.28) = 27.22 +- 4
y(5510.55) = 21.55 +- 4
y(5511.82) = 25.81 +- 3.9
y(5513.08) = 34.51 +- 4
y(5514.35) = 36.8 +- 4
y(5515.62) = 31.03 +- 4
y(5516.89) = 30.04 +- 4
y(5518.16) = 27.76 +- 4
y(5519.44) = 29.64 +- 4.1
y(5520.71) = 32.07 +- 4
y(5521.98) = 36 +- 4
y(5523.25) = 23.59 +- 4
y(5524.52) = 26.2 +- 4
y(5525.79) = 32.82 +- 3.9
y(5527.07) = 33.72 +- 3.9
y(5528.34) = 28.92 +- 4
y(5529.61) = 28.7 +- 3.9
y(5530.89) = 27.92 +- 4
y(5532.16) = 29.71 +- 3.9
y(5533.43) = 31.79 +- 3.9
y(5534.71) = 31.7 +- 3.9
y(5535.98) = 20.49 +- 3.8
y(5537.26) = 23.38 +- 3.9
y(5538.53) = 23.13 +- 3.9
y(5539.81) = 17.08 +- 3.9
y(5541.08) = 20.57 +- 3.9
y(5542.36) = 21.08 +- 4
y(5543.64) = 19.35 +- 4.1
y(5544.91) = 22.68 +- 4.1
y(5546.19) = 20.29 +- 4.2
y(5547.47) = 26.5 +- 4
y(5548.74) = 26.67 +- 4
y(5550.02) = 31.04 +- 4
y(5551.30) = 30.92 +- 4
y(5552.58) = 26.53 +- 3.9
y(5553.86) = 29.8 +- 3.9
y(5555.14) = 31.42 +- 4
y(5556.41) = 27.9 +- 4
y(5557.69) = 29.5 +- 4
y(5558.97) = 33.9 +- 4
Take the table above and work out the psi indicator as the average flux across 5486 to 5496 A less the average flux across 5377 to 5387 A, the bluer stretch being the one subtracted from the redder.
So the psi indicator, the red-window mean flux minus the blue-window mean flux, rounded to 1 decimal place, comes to 2.0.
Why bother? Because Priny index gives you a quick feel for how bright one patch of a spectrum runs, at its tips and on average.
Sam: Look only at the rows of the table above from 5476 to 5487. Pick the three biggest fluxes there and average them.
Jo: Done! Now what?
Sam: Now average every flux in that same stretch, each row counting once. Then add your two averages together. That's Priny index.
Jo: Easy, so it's 59.5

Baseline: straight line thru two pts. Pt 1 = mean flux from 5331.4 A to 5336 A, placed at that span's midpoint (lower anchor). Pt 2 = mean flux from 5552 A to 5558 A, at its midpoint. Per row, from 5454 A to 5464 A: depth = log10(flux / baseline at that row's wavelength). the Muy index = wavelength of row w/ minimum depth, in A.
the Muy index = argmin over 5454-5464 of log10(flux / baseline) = 5463.80 A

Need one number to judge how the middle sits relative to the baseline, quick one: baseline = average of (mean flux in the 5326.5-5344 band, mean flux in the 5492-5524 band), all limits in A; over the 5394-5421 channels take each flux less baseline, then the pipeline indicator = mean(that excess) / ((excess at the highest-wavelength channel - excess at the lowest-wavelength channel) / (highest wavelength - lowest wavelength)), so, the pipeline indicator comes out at 29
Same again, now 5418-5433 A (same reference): -23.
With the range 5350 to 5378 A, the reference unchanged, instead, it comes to -21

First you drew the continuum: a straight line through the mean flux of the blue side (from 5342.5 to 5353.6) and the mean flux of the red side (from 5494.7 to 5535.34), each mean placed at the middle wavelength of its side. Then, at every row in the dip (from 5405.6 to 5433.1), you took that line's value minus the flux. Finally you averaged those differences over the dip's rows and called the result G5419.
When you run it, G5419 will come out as -6.2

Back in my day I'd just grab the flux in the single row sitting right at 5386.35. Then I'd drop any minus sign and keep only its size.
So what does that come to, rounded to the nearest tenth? 27.6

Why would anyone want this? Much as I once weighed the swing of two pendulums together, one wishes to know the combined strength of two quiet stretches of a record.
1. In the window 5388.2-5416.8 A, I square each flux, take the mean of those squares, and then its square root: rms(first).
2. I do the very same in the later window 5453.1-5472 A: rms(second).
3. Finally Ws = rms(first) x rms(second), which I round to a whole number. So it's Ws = 872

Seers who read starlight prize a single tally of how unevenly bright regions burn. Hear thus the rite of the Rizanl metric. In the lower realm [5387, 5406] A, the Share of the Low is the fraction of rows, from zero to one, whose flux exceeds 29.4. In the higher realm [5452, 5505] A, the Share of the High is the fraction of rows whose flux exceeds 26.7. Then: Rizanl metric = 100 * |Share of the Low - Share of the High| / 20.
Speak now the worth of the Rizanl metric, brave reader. 1.5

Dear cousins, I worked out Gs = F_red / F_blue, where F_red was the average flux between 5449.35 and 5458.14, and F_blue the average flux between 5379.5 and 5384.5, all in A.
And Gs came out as 1.11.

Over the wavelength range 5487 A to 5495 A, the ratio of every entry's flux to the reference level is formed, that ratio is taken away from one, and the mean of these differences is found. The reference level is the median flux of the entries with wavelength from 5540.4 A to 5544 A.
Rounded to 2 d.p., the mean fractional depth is -0.33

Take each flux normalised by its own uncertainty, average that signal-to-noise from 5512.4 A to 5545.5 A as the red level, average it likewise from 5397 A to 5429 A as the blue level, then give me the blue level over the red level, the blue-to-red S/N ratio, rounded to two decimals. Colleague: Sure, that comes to 1.13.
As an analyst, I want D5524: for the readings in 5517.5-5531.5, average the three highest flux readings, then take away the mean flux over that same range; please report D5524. 4.4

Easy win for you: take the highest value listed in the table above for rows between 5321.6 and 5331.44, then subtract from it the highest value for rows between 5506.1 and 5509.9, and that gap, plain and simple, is -12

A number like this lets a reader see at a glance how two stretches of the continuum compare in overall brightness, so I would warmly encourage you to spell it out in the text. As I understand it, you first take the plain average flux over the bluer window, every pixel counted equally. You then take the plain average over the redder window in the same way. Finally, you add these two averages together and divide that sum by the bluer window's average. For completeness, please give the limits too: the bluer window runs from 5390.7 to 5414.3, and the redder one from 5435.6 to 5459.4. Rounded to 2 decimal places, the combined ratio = 2.01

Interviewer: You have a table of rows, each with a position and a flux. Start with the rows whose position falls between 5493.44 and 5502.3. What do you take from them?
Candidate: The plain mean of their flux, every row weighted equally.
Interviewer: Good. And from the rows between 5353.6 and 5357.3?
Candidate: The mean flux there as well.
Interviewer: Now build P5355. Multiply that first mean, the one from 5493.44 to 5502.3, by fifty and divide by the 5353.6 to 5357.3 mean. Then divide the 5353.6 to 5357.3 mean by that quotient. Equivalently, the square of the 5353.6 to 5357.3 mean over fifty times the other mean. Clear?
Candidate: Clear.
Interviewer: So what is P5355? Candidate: 0.19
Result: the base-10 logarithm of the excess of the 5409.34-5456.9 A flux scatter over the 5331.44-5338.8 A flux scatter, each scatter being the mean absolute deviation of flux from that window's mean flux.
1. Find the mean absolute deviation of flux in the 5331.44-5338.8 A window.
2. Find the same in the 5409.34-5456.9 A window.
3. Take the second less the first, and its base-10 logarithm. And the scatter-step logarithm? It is 0.21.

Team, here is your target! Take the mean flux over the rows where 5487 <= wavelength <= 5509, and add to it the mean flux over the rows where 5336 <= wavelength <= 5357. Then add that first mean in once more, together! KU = 84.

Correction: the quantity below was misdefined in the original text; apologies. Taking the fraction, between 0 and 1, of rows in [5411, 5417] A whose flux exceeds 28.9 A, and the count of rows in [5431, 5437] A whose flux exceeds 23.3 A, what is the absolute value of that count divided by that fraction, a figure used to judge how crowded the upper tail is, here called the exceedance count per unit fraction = 8.3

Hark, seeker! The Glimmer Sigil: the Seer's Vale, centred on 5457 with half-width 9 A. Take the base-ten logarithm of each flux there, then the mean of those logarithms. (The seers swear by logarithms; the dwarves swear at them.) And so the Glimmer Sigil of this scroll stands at 1.44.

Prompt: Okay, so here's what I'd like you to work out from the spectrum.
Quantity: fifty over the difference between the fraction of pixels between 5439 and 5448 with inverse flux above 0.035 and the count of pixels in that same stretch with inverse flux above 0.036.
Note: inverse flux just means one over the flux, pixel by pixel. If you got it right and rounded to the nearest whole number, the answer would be -29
